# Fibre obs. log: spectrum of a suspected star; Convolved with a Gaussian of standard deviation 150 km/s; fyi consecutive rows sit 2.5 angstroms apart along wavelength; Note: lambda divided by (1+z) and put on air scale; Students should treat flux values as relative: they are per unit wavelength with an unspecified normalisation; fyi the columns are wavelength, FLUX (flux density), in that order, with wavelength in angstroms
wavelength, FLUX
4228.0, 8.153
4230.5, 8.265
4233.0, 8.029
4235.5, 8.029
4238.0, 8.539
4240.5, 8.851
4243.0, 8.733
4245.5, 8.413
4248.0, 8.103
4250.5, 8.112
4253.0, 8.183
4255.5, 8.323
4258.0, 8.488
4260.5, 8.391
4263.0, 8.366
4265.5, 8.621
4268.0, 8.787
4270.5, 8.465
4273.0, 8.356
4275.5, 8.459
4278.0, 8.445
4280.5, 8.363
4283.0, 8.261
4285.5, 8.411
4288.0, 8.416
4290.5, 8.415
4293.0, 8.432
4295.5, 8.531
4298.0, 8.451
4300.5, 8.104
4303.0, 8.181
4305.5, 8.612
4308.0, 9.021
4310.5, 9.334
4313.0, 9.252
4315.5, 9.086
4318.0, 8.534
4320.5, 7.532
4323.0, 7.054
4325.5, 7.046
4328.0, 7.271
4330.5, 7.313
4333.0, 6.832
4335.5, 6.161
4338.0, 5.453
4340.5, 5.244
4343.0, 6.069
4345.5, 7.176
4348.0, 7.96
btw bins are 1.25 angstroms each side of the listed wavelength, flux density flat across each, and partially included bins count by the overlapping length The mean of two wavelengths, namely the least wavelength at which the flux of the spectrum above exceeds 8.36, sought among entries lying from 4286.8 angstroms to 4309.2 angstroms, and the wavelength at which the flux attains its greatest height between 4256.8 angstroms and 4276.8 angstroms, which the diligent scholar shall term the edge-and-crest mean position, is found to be 4278.0 angstroms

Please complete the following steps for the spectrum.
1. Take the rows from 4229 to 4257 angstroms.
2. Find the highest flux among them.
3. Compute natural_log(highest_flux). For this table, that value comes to 2.18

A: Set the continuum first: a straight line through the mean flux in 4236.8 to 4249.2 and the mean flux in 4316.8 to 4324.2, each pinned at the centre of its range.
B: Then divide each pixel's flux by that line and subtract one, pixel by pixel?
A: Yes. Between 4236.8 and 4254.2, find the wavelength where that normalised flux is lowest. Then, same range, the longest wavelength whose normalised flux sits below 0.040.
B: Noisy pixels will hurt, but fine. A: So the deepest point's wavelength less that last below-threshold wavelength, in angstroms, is -5.0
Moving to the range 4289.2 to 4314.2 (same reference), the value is -2.5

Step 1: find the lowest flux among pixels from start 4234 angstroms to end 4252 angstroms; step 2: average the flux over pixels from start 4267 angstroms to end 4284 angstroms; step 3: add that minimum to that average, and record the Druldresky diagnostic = 16.5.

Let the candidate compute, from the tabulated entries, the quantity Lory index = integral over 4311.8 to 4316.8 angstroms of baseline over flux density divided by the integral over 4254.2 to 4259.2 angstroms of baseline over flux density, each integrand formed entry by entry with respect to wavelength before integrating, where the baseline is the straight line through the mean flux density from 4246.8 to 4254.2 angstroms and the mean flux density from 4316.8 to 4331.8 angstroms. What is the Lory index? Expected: 0.86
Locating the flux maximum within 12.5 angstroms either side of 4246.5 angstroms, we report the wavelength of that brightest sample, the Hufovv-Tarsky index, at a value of 4240.5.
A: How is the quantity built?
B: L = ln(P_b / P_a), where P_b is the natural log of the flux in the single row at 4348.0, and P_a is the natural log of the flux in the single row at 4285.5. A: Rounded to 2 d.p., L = -0.03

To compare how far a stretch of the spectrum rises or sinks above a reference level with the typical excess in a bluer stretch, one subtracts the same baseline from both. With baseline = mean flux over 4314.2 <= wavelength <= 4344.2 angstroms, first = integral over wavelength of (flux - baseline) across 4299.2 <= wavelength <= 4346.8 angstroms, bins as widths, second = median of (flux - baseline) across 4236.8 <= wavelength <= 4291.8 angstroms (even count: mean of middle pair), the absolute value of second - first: 26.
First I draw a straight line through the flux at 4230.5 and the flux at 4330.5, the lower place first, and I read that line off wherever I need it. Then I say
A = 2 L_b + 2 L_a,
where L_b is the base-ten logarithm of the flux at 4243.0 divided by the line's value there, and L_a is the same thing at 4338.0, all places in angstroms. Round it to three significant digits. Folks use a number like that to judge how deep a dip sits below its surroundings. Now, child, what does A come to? -0.186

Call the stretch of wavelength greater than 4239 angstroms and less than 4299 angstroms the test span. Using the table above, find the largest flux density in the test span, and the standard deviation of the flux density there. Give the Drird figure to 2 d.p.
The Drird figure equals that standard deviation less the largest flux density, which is -8.67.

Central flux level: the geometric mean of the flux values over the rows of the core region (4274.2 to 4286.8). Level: 8.39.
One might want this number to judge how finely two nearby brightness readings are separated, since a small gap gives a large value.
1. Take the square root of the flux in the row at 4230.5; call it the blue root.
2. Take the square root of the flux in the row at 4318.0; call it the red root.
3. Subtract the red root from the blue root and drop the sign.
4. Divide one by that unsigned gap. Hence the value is 22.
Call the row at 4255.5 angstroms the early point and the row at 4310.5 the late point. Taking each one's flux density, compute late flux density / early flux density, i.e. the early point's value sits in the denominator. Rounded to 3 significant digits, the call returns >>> 1.12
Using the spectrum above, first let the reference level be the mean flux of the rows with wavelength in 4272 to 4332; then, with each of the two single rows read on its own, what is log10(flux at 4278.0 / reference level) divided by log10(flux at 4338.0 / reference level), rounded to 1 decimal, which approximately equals 0.0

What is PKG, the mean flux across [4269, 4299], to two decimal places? 8.42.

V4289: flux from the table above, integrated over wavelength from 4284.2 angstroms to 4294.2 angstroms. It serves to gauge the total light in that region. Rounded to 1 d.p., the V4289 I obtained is 84.2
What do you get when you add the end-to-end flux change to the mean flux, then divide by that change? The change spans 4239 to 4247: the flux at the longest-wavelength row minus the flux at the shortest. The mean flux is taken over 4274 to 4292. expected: -18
